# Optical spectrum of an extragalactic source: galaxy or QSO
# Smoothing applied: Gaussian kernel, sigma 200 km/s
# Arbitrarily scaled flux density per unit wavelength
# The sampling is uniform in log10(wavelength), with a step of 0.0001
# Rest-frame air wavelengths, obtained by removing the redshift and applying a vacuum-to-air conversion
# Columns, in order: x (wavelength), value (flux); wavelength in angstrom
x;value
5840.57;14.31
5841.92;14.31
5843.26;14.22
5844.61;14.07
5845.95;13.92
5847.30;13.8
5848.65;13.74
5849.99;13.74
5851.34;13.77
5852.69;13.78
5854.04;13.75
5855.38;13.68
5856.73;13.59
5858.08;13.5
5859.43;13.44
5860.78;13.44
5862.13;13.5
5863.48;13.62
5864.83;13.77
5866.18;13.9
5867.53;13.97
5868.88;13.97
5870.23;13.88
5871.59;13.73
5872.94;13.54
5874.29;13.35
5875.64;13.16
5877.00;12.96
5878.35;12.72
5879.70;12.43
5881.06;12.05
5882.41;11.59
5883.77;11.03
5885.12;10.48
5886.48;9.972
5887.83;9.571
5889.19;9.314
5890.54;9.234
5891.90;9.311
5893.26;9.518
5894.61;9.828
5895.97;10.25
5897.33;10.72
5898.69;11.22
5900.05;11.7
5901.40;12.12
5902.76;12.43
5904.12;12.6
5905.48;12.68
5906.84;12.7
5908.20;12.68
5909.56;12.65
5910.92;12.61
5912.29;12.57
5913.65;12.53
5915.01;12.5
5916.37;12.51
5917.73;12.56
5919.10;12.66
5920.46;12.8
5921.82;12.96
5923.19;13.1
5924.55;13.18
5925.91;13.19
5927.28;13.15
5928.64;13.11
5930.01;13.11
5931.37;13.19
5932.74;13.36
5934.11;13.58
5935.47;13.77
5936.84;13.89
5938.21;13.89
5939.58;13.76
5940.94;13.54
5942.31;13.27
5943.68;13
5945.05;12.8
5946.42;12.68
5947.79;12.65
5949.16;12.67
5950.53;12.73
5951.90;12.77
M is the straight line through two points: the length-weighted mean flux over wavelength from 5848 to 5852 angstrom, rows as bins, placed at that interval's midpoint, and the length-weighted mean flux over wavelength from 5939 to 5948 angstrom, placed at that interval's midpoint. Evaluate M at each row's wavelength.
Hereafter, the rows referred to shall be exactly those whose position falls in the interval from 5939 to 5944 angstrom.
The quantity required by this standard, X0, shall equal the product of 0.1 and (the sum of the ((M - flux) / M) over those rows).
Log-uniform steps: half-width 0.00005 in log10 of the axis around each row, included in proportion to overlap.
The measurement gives -0.008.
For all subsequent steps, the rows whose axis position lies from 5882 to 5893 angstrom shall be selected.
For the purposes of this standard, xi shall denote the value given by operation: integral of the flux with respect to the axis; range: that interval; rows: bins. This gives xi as 110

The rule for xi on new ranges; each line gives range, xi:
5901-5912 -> 138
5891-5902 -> 116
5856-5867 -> 150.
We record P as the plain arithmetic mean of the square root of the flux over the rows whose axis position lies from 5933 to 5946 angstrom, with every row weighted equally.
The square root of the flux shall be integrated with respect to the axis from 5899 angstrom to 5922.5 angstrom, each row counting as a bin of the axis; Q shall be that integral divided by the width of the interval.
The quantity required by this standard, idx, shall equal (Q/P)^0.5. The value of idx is 0.982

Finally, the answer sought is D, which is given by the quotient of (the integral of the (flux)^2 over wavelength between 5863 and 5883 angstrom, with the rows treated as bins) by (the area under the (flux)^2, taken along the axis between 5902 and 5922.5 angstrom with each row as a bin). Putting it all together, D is 1.1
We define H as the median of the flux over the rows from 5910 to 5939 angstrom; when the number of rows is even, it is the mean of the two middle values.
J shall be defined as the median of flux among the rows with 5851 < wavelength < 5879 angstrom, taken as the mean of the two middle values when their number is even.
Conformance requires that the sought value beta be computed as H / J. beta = 1.0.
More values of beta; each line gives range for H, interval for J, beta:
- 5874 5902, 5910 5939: 0.8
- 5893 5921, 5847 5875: 0.9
